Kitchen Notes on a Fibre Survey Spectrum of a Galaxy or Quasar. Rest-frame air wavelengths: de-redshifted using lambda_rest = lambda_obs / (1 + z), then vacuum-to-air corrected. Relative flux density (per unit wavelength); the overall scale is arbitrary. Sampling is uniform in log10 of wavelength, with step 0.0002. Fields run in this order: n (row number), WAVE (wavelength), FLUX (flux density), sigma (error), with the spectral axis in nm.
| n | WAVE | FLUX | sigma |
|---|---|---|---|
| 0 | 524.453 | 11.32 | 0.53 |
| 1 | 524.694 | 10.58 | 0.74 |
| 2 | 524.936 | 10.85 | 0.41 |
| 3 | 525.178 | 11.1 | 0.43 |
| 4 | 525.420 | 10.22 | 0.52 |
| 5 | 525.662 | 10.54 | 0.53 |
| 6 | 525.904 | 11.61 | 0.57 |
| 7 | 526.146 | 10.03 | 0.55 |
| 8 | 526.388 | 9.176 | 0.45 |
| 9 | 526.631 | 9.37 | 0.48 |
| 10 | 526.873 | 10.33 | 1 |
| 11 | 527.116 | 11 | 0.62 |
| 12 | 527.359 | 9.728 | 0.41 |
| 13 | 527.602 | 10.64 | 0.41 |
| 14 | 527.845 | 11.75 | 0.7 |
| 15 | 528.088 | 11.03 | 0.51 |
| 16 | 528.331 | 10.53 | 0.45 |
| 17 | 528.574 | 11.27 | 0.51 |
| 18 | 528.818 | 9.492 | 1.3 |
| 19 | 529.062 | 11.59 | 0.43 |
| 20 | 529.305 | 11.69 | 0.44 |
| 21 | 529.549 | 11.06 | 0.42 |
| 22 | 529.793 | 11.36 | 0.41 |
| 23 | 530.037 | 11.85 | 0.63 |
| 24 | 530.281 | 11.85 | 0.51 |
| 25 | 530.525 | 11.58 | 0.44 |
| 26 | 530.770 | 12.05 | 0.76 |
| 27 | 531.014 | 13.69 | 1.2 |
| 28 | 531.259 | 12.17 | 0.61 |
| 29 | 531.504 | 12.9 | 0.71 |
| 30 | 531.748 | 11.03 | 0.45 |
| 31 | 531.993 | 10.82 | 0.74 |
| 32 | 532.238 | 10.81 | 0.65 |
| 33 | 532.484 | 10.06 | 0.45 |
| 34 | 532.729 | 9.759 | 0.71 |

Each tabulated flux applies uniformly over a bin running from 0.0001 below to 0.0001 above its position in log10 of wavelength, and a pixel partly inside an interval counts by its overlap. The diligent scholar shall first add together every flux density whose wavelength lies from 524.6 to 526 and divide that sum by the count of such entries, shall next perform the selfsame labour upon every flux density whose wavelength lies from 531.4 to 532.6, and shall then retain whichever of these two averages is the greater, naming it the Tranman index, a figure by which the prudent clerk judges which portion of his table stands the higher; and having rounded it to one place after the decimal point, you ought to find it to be 11.1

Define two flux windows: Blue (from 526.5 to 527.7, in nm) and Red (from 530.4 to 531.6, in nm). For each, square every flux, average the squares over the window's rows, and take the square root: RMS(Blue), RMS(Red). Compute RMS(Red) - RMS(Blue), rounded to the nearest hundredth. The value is 2.27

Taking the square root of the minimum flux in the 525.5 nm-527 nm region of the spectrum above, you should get 3.03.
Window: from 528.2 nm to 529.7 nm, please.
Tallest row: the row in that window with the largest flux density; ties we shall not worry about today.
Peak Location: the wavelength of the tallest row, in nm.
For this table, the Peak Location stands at 529.305 nm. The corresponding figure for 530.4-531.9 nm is 531.014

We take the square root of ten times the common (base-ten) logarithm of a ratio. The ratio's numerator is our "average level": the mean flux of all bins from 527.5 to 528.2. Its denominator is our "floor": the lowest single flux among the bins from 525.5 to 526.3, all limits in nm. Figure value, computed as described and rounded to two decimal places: 0.68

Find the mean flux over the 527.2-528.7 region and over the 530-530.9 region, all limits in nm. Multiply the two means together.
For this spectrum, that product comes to 128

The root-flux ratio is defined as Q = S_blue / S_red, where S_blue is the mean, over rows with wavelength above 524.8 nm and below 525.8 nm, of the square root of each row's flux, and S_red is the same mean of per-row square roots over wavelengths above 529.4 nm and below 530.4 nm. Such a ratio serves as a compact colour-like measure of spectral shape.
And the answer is 0.962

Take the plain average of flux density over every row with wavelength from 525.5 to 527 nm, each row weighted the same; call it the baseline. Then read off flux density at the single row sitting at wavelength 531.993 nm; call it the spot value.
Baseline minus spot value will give -0.64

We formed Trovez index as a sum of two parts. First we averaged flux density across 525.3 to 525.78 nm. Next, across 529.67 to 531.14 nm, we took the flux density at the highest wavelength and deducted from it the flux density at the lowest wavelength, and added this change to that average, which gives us 12.7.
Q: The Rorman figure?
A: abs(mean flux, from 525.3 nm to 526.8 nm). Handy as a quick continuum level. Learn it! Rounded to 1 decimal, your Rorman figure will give 10.2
